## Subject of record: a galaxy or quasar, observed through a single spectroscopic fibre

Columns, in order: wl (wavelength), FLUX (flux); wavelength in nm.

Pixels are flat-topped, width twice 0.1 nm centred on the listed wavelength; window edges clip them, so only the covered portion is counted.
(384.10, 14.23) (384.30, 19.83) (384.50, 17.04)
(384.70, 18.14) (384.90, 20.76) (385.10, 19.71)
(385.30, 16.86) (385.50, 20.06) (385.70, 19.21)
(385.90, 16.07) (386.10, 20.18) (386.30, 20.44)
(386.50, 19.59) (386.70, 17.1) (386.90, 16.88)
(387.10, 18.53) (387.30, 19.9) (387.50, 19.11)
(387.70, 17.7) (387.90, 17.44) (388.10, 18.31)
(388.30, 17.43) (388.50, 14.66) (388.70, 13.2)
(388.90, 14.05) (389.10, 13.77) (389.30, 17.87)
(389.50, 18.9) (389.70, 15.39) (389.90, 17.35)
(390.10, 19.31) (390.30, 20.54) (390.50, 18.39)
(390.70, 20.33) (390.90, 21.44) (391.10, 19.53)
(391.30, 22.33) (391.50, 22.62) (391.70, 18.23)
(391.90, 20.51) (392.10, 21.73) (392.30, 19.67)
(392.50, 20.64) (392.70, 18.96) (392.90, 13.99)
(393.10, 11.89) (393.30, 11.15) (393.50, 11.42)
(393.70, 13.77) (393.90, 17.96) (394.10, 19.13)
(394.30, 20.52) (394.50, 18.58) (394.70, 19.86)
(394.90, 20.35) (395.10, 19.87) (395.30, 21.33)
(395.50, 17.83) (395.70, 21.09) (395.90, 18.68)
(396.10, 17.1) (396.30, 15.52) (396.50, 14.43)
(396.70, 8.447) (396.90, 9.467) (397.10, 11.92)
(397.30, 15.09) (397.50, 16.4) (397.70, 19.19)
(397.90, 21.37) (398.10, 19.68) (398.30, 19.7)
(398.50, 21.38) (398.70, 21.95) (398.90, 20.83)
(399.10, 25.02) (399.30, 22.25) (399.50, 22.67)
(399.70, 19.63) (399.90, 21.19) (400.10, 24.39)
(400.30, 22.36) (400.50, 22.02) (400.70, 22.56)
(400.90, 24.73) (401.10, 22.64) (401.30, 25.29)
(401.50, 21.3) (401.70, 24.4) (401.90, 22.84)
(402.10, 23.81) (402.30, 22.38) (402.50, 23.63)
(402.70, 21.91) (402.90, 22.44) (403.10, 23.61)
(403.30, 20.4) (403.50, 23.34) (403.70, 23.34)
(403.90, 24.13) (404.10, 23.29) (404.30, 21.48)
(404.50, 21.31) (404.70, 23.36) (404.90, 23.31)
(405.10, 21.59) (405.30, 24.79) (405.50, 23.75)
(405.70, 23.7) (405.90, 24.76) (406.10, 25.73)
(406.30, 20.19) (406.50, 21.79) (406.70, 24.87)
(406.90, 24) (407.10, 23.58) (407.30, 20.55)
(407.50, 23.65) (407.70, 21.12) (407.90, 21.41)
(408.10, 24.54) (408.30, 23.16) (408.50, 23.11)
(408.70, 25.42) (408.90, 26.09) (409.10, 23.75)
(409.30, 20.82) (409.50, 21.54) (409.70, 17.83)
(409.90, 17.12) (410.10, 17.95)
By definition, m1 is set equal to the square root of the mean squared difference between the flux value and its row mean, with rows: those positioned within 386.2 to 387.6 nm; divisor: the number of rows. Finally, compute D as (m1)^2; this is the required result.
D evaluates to 1.6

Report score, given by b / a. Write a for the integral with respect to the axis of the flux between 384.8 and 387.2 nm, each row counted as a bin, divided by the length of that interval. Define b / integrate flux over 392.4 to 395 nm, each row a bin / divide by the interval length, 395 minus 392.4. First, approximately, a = 18.8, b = 16.8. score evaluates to 0.89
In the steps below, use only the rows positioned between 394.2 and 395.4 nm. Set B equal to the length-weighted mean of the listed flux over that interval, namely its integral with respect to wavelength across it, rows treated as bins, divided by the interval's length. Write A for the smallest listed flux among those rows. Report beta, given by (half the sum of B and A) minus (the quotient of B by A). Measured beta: 18.3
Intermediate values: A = 18.58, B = 20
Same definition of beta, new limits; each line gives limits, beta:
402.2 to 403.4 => 20.3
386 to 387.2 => 16.7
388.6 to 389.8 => 13.2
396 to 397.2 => 9.1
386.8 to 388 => 16.5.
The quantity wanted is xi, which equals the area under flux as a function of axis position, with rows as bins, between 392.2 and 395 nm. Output 48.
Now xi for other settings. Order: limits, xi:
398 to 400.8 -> 61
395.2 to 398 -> 46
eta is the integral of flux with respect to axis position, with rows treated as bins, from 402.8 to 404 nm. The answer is 27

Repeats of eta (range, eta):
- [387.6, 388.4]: 14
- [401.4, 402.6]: 28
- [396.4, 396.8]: 5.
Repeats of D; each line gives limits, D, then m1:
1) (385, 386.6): 2.3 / 1.53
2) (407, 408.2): 2.3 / 1.50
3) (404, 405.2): 0.9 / 0.93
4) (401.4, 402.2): 1.4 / 1.17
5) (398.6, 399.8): 2.8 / 1.66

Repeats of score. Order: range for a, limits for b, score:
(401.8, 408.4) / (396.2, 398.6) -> 0.70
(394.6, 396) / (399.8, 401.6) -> 1.16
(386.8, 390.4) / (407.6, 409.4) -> 1.35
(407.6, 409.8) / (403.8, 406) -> 1.03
